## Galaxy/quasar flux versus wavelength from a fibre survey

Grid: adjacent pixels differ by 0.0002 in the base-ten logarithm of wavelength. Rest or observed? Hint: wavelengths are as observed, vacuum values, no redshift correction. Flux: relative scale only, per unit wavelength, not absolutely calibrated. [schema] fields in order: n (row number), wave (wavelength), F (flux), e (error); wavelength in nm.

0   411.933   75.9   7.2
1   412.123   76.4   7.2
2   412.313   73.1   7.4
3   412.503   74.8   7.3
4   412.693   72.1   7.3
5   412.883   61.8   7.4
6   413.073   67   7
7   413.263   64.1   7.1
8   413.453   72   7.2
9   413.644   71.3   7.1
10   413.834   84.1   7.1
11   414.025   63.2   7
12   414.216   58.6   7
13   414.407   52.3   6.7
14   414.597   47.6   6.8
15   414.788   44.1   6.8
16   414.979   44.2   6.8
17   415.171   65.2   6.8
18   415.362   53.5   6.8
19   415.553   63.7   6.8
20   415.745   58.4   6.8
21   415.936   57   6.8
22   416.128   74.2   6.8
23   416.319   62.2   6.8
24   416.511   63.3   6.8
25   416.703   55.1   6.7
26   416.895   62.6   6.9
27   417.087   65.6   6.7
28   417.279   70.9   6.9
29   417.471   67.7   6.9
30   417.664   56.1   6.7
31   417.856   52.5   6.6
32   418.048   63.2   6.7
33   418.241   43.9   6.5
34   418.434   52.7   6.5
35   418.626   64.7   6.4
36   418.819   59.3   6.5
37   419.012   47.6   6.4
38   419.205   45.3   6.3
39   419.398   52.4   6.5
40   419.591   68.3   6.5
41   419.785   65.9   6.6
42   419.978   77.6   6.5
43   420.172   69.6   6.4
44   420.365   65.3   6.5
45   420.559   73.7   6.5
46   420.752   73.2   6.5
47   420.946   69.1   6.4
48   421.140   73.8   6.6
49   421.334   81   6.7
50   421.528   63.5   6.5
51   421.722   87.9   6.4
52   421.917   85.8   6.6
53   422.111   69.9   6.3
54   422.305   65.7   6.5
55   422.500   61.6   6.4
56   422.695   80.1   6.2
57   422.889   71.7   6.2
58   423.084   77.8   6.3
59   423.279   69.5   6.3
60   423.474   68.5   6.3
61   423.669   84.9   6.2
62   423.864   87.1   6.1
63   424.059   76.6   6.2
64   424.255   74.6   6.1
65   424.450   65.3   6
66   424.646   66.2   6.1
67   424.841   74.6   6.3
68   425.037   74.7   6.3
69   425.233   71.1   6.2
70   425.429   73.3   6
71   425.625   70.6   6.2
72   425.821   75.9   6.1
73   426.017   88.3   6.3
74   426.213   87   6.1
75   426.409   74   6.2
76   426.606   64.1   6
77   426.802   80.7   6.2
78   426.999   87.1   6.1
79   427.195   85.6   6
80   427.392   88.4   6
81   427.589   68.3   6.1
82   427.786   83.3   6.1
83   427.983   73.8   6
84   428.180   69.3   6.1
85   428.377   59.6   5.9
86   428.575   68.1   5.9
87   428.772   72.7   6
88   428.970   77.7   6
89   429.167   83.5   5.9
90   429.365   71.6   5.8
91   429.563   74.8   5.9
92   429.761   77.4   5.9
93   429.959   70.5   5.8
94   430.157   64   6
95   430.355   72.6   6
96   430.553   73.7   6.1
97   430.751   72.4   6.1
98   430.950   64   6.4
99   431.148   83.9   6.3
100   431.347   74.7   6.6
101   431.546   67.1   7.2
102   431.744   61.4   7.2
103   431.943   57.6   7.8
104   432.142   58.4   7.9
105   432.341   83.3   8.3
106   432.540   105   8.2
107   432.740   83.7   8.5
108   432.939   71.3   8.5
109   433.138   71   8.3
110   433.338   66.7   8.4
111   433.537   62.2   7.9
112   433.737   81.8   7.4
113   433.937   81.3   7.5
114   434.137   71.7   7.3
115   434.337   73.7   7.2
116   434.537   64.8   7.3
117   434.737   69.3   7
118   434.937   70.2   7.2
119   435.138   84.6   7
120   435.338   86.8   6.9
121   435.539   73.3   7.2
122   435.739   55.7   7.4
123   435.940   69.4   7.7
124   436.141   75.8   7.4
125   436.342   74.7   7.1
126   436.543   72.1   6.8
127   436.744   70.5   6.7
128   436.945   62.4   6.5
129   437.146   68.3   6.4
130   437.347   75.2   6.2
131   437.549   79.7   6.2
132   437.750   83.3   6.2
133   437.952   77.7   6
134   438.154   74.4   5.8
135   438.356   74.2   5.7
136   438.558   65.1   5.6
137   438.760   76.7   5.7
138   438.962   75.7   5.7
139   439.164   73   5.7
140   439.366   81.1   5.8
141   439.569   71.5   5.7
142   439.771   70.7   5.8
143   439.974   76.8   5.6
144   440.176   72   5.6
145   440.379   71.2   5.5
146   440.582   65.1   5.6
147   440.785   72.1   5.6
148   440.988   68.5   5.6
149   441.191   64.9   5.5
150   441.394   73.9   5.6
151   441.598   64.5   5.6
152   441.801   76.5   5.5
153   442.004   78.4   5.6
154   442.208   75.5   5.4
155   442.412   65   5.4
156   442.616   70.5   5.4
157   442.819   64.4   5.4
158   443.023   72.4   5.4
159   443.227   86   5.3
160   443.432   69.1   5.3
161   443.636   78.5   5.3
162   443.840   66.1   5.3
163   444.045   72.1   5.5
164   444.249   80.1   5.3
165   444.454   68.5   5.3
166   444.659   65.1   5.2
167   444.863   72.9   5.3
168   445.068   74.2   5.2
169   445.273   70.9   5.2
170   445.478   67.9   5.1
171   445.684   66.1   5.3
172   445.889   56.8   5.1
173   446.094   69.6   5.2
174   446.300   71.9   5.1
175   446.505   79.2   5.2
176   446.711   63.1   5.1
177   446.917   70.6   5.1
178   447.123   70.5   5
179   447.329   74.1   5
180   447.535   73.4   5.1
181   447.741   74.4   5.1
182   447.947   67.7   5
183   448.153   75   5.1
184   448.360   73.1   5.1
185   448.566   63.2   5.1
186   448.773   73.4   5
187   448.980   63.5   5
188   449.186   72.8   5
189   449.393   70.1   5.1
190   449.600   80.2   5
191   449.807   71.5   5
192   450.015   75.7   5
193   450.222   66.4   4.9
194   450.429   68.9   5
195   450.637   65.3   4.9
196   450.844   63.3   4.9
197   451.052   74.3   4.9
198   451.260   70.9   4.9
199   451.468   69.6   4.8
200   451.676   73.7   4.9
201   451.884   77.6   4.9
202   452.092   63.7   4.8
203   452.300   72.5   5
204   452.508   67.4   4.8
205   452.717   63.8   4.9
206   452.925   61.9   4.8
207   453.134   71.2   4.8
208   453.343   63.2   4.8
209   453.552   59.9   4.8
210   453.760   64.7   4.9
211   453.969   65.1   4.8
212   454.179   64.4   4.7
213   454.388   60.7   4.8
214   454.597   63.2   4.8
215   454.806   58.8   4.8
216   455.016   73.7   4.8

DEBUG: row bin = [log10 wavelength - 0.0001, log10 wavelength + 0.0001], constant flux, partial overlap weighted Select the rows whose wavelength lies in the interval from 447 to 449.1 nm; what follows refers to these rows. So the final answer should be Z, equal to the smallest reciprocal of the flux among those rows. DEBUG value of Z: 0.0133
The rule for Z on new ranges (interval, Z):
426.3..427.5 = 0.0113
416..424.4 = 0.0114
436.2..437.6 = 0.0125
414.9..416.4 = 0.0135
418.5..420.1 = 0.0129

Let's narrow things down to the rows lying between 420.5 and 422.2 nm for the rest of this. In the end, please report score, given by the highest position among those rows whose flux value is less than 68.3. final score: 421.528 nm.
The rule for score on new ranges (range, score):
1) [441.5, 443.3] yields 442.819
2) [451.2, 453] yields 452.925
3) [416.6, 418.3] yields 418.241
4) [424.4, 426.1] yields 424.646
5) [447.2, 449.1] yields 448.980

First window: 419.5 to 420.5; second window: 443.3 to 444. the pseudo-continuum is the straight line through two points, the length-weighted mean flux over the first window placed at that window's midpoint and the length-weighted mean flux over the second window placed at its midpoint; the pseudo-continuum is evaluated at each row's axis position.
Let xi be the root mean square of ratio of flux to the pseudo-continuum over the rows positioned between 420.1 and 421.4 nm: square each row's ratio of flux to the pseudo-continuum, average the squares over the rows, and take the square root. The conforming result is 1.04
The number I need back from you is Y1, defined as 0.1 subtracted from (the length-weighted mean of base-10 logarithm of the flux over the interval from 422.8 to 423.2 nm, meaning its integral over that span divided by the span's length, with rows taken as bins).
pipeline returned 1.77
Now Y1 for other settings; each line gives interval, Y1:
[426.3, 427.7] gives 1.79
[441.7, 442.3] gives 1.79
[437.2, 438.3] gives 1.79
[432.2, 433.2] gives 1.81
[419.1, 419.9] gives 1.66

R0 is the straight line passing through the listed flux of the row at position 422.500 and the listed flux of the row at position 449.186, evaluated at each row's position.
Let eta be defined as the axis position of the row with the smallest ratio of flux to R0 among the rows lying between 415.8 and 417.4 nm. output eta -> 416.703 nm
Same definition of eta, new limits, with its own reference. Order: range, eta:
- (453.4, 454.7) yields 453.552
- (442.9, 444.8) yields 444.659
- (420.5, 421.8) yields 421.528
